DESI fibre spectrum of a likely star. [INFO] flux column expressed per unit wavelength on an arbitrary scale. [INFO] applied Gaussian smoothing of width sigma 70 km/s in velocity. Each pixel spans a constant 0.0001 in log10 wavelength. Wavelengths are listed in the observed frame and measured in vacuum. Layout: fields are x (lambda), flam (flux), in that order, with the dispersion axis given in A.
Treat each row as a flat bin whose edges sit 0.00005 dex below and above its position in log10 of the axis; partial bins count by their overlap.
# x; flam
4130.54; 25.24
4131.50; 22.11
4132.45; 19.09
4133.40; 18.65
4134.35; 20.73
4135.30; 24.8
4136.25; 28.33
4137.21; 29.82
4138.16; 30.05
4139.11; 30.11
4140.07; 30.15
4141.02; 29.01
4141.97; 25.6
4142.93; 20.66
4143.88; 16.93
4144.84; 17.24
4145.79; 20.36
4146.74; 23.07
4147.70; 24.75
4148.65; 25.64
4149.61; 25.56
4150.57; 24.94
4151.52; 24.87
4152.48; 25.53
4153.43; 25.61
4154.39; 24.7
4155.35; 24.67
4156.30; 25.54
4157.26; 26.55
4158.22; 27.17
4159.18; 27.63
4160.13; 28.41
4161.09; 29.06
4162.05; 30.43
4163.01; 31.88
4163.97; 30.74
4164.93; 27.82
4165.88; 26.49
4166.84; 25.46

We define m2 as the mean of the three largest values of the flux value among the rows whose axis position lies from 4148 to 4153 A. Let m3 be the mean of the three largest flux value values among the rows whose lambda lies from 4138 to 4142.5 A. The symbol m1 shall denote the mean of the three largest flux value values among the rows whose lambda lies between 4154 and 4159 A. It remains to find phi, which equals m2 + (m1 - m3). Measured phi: 22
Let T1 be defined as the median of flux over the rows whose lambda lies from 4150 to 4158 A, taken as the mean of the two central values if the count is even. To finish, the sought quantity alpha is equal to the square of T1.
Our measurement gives 637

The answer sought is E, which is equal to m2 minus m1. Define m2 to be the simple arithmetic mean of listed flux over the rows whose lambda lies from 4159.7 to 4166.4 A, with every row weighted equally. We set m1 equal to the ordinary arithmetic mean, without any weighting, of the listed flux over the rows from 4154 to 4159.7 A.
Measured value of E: 3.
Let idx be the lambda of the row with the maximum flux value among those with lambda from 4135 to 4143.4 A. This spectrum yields 4140.07 A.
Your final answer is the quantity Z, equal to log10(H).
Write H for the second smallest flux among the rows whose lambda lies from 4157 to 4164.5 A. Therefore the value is 1.43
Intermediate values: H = 27.17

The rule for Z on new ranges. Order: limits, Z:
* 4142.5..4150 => 1.24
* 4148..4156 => 1.39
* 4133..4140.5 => 1.32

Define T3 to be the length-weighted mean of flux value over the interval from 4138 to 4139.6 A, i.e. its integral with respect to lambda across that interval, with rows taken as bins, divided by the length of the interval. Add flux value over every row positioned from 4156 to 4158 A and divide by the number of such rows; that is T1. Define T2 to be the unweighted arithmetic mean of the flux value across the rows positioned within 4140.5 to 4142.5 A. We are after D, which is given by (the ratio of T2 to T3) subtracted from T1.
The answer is 25.1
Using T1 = 26.0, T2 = 27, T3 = 30.0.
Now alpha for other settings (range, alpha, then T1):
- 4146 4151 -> 622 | 25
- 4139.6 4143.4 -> 746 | 27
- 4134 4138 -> 706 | 27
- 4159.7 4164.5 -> 926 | 30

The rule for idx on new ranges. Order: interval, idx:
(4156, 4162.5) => 4162.05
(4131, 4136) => 4135.30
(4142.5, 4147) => 4146.74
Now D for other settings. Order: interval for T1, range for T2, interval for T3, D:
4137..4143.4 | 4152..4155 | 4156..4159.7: 27.0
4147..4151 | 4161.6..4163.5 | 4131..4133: 23.7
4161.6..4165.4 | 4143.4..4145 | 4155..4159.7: 29.6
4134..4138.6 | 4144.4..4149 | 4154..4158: 25.9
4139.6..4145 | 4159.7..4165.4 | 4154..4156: 22.1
